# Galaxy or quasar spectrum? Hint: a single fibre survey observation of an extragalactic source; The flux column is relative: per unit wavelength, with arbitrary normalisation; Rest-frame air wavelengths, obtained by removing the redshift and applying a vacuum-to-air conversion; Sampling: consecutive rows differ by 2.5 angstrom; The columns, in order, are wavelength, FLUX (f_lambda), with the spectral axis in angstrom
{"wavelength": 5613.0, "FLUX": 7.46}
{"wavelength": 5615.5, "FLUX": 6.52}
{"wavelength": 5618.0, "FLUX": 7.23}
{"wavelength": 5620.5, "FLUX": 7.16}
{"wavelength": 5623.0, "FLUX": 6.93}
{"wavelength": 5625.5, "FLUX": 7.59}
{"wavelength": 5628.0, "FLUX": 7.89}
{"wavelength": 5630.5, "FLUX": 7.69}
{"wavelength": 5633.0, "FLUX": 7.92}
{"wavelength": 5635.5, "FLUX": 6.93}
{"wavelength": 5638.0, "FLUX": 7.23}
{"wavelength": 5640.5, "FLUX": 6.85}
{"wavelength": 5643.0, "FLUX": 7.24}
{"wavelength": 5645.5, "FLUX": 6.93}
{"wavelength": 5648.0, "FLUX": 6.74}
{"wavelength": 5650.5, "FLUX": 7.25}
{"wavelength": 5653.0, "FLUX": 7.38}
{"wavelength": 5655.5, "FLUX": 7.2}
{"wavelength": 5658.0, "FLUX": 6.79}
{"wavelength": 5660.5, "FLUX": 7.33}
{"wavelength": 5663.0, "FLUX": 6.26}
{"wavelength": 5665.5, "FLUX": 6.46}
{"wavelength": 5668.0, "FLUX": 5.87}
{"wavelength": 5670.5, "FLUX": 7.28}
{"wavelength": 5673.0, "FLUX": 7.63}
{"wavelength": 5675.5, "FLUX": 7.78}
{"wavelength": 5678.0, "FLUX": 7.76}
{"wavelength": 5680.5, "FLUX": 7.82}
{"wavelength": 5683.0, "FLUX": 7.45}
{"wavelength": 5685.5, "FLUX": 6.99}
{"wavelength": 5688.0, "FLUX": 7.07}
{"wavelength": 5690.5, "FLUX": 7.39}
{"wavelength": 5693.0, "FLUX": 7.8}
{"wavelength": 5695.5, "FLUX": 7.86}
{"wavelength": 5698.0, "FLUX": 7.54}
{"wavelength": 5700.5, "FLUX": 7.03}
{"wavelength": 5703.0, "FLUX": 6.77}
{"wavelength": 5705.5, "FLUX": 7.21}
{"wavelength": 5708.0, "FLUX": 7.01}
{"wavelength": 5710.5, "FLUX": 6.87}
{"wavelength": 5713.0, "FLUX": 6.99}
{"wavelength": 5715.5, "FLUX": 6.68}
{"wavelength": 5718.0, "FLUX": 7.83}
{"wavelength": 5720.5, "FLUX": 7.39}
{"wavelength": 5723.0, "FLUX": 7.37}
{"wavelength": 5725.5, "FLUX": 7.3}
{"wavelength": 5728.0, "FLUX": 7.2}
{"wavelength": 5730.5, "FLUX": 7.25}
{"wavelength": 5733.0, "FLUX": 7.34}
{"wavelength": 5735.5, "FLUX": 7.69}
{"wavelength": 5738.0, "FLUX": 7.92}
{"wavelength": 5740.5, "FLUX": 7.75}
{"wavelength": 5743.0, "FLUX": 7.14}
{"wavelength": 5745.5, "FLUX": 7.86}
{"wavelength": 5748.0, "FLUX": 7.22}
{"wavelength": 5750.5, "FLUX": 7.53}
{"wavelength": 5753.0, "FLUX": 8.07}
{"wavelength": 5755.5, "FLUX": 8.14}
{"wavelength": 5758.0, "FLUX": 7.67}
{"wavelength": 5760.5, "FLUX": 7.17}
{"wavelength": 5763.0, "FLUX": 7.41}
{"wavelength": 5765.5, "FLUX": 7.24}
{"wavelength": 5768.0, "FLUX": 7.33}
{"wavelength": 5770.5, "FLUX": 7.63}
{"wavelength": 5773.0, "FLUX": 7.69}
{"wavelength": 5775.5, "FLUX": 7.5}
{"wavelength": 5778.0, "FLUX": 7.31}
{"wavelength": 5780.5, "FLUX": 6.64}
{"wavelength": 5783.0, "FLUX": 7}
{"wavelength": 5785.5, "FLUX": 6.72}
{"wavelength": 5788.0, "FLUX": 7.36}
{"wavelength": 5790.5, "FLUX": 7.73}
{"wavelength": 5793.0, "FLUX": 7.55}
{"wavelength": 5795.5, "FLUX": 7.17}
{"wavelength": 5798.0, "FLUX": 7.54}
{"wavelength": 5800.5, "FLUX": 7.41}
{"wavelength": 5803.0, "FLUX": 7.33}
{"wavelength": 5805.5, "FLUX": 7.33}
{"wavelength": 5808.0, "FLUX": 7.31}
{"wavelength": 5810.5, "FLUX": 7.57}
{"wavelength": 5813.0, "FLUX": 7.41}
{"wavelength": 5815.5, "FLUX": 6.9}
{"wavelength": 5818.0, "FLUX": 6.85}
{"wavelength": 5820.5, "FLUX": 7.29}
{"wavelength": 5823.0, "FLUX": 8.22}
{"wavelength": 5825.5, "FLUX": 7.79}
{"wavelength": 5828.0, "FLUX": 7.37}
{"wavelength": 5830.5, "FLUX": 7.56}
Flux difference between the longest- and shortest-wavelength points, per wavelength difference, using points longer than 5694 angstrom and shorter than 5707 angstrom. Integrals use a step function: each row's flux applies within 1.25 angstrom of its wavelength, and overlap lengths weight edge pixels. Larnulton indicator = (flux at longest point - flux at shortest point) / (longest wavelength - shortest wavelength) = -0.065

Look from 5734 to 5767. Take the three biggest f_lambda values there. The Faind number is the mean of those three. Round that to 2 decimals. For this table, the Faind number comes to 8.04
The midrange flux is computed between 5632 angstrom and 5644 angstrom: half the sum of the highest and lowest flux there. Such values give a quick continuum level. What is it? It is 7.4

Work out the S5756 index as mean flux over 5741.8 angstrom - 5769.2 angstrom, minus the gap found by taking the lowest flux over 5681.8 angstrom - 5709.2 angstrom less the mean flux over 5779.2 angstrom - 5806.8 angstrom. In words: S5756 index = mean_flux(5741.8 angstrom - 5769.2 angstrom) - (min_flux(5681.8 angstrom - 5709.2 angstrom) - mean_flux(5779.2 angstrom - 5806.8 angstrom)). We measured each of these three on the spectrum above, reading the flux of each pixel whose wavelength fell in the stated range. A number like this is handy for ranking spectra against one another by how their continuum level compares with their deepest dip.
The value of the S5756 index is 8.01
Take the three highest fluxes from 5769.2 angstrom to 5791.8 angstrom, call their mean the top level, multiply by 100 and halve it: 384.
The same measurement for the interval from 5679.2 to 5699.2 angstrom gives 391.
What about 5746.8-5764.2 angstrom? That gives 398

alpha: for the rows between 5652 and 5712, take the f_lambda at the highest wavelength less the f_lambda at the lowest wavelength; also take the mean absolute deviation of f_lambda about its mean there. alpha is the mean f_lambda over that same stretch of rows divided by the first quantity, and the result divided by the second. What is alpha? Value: -35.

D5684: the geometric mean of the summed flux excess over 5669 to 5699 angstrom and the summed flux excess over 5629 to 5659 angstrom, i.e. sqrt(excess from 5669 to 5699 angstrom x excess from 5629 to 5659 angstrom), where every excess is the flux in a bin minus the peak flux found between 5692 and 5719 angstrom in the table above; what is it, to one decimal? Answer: 5.7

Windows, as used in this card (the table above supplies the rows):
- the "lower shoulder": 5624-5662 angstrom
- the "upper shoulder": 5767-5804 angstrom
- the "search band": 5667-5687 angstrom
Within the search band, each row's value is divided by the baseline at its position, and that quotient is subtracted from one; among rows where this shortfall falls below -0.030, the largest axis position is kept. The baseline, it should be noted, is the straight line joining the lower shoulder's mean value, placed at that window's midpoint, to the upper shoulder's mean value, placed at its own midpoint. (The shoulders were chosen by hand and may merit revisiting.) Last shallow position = 5680.5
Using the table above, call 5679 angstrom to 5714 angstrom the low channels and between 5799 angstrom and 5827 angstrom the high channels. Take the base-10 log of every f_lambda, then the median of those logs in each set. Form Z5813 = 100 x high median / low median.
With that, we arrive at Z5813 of 101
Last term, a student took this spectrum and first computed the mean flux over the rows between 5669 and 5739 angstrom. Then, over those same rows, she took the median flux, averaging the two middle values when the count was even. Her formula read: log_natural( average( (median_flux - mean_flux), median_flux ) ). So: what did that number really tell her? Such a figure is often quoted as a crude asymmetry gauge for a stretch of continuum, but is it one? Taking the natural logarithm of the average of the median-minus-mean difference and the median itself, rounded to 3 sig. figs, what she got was 1.30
